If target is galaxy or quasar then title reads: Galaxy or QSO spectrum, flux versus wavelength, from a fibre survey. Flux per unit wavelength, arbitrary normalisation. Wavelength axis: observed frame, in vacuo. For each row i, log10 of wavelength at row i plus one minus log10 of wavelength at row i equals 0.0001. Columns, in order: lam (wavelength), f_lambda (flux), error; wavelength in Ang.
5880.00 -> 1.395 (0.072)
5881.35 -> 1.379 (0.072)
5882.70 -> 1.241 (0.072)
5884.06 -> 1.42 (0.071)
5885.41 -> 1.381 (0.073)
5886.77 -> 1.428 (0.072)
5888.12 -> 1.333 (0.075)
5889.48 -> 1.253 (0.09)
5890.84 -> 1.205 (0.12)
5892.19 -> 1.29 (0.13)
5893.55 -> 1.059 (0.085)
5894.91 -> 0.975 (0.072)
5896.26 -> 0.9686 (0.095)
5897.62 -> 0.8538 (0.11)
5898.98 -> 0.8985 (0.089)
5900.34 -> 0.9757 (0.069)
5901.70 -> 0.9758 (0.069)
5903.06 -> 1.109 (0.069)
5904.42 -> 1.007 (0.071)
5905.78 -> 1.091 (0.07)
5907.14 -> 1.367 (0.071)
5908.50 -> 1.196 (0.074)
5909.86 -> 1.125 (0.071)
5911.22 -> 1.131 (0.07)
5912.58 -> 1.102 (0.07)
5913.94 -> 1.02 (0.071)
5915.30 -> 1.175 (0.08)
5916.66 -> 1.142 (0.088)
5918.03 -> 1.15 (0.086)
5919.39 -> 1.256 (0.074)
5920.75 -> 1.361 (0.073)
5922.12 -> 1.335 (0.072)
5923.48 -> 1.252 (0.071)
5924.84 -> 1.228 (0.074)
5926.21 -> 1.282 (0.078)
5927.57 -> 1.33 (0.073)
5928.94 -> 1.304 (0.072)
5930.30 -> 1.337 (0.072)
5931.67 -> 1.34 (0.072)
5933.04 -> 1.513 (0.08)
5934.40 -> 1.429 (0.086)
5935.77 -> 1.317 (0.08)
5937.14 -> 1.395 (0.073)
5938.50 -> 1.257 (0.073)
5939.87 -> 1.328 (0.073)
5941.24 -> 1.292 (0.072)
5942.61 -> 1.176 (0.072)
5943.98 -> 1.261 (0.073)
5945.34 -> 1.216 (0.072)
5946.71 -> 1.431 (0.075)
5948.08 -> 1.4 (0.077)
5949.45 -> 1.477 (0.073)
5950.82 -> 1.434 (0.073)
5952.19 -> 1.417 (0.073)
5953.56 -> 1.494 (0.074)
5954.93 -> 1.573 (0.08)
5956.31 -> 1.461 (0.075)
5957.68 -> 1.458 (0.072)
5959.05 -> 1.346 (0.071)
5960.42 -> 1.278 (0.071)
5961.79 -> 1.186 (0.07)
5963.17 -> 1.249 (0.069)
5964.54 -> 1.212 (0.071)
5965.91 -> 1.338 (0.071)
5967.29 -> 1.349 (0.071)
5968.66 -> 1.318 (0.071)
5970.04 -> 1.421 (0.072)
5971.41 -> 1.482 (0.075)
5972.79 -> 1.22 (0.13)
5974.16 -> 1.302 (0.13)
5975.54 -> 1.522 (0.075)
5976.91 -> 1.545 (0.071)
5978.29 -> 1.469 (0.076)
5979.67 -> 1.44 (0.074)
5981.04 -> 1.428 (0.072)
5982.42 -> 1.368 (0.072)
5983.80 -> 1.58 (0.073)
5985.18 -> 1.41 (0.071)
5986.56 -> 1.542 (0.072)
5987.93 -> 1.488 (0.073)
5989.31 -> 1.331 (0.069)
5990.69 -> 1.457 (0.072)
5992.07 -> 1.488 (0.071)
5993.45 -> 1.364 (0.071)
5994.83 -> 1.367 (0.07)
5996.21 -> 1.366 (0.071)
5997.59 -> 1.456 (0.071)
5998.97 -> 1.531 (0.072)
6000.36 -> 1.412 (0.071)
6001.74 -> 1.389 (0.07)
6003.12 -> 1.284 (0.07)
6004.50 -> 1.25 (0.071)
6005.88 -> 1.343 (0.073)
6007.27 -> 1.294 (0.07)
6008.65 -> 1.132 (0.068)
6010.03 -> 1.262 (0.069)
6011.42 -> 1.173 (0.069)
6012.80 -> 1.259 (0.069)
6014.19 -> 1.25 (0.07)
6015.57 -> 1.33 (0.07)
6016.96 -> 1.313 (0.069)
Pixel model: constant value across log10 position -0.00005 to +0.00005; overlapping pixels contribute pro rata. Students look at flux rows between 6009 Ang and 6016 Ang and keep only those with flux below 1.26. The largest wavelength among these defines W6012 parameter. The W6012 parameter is 6014.19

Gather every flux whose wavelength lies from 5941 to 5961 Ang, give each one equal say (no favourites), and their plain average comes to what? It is 1.38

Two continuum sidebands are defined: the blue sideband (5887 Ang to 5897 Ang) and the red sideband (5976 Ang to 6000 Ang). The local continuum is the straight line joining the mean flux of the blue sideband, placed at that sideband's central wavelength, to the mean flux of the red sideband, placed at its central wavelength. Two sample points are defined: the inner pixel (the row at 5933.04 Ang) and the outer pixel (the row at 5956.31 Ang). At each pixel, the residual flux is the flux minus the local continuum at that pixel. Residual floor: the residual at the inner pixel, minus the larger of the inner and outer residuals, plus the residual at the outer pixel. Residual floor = 0.11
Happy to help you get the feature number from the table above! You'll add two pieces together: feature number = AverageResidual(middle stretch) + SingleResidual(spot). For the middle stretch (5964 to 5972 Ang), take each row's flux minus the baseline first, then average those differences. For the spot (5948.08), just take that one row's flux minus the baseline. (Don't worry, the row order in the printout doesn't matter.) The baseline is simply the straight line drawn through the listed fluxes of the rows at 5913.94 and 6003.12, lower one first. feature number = 0.45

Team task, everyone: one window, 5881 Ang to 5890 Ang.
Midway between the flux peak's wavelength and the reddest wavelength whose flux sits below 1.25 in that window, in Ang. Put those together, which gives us 5884.7 Ang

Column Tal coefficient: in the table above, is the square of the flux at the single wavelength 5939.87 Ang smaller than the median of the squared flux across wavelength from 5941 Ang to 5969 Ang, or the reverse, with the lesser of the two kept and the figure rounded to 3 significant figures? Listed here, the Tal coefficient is 1.76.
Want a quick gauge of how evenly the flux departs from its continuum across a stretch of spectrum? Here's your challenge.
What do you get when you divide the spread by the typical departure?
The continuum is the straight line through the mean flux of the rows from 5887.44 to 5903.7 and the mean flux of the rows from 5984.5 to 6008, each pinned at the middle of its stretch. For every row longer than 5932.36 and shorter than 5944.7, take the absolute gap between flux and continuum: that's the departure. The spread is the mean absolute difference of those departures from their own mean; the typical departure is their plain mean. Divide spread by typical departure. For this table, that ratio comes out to 0.61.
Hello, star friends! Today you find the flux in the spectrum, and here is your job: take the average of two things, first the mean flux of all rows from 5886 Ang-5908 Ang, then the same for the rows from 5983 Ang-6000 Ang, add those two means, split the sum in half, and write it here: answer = 1.28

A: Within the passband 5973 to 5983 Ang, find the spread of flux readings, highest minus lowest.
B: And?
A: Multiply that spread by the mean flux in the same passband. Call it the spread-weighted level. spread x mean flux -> 0.35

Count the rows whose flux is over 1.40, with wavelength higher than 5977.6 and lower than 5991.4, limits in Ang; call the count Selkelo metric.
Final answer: 8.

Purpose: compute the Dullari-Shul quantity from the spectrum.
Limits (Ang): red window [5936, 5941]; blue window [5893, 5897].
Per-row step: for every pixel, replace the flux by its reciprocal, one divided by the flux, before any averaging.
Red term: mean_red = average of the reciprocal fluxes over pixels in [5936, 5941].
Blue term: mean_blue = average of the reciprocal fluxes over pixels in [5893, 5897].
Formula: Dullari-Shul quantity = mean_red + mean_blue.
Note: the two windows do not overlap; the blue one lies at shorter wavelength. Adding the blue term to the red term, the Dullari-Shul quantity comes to 1.76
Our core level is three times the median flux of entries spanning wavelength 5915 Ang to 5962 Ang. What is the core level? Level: 3.99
